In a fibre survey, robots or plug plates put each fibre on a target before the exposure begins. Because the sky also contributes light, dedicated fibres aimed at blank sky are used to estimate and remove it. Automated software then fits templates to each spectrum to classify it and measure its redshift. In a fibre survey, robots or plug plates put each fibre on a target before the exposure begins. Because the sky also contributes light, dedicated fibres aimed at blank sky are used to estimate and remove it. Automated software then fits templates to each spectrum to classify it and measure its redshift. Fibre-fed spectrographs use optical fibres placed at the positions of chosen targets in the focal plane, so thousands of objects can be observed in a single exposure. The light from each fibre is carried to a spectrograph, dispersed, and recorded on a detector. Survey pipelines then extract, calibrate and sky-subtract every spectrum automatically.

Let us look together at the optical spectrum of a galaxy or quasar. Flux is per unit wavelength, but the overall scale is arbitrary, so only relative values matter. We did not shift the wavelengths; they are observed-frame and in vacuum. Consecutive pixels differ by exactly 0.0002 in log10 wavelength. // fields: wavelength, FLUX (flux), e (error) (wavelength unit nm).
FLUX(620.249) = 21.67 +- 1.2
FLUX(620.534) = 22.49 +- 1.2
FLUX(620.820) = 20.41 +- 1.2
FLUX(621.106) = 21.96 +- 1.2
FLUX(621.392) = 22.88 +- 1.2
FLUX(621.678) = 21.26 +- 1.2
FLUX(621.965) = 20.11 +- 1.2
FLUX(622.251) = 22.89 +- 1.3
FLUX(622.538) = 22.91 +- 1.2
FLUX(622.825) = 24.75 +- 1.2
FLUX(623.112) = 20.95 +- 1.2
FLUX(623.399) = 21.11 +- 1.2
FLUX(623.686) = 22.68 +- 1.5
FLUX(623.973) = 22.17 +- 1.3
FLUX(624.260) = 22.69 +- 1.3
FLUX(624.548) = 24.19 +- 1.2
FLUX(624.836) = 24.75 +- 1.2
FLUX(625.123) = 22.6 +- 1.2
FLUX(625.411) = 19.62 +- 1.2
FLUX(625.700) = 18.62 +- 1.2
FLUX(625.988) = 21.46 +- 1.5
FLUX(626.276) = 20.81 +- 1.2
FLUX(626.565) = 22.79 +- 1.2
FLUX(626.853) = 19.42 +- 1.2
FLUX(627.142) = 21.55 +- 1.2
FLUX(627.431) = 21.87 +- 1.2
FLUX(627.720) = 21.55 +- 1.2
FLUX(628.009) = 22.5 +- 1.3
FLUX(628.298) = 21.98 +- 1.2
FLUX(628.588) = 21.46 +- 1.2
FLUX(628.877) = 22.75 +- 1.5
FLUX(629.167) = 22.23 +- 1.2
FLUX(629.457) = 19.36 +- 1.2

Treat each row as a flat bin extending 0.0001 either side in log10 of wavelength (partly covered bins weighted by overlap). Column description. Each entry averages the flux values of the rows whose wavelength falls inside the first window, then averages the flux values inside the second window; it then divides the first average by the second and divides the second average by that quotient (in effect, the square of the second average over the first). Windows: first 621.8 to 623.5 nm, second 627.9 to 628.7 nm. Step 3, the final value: 21.8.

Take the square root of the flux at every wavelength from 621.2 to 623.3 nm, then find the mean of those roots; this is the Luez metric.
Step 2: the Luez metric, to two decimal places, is 4.71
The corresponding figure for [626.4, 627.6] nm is 4.62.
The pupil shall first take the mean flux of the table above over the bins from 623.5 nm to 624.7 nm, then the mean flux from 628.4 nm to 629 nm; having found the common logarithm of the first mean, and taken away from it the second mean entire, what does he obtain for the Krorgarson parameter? -20.7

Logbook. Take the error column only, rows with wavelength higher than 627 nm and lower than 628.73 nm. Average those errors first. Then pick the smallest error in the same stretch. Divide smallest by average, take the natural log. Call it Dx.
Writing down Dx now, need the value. -0.014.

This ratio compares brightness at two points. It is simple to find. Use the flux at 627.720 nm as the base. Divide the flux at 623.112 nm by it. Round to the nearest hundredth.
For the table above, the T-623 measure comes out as 0.97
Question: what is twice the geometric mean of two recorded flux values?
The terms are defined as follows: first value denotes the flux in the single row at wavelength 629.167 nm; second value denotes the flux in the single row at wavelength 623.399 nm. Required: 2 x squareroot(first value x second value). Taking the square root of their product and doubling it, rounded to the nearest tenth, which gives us 43.3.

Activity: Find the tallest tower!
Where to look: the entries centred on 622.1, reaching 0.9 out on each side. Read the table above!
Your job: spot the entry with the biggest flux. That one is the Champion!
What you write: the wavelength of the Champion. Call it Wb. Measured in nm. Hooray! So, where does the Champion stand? 622.825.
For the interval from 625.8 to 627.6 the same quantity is 626.565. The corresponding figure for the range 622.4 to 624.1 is 622.825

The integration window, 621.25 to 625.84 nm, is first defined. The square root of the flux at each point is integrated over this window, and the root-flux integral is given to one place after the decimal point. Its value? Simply 21.6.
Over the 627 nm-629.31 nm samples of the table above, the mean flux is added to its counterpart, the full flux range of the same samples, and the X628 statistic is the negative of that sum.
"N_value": -23.3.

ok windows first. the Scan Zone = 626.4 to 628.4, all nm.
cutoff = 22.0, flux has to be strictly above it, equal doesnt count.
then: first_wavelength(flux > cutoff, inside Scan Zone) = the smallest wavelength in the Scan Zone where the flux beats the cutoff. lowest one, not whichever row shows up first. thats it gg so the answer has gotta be 626.565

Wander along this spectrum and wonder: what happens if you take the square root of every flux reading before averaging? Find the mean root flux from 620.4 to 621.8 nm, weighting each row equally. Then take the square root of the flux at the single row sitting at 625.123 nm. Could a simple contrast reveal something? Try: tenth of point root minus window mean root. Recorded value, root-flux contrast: -4.19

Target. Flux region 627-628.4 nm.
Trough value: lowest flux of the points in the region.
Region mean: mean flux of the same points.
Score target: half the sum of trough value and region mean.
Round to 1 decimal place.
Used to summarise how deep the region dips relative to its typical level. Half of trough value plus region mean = 21.7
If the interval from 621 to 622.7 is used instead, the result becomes 21.1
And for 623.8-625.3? 22.7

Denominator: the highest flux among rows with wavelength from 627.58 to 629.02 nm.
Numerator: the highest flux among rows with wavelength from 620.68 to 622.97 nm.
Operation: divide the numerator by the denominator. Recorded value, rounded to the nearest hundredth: 1.09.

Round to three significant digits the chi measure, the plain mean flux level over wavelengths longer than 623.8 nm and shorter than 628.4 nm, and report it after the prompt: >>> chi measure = 21.8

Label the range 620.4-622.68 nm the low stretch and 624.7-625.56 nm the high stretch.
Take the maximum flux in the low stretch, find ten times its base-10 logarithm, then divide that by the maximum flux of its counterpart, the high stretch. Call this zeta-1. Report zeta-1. 0.55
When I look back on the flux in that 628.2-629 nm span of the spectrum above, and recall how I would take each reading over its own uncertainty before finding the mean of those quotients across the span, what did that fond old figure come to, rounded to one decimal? 17.1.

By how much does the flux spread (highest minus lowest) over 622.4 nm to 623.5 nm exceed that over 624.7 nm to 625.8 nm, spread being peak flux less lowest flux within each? -2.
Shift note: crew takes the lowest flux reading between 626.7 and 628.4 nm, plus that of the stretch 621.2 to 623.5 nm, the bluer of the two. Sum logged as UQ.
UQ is 39.5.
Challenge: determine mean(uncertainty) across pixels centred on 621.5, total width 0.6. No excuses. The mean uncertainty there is 1.20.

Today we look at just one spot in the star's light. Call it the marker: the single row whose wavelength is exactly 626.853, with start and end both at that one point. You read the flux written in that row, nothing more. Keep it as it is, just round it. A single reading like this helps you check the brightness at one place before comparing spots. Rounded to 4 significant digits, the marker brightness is 19.42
